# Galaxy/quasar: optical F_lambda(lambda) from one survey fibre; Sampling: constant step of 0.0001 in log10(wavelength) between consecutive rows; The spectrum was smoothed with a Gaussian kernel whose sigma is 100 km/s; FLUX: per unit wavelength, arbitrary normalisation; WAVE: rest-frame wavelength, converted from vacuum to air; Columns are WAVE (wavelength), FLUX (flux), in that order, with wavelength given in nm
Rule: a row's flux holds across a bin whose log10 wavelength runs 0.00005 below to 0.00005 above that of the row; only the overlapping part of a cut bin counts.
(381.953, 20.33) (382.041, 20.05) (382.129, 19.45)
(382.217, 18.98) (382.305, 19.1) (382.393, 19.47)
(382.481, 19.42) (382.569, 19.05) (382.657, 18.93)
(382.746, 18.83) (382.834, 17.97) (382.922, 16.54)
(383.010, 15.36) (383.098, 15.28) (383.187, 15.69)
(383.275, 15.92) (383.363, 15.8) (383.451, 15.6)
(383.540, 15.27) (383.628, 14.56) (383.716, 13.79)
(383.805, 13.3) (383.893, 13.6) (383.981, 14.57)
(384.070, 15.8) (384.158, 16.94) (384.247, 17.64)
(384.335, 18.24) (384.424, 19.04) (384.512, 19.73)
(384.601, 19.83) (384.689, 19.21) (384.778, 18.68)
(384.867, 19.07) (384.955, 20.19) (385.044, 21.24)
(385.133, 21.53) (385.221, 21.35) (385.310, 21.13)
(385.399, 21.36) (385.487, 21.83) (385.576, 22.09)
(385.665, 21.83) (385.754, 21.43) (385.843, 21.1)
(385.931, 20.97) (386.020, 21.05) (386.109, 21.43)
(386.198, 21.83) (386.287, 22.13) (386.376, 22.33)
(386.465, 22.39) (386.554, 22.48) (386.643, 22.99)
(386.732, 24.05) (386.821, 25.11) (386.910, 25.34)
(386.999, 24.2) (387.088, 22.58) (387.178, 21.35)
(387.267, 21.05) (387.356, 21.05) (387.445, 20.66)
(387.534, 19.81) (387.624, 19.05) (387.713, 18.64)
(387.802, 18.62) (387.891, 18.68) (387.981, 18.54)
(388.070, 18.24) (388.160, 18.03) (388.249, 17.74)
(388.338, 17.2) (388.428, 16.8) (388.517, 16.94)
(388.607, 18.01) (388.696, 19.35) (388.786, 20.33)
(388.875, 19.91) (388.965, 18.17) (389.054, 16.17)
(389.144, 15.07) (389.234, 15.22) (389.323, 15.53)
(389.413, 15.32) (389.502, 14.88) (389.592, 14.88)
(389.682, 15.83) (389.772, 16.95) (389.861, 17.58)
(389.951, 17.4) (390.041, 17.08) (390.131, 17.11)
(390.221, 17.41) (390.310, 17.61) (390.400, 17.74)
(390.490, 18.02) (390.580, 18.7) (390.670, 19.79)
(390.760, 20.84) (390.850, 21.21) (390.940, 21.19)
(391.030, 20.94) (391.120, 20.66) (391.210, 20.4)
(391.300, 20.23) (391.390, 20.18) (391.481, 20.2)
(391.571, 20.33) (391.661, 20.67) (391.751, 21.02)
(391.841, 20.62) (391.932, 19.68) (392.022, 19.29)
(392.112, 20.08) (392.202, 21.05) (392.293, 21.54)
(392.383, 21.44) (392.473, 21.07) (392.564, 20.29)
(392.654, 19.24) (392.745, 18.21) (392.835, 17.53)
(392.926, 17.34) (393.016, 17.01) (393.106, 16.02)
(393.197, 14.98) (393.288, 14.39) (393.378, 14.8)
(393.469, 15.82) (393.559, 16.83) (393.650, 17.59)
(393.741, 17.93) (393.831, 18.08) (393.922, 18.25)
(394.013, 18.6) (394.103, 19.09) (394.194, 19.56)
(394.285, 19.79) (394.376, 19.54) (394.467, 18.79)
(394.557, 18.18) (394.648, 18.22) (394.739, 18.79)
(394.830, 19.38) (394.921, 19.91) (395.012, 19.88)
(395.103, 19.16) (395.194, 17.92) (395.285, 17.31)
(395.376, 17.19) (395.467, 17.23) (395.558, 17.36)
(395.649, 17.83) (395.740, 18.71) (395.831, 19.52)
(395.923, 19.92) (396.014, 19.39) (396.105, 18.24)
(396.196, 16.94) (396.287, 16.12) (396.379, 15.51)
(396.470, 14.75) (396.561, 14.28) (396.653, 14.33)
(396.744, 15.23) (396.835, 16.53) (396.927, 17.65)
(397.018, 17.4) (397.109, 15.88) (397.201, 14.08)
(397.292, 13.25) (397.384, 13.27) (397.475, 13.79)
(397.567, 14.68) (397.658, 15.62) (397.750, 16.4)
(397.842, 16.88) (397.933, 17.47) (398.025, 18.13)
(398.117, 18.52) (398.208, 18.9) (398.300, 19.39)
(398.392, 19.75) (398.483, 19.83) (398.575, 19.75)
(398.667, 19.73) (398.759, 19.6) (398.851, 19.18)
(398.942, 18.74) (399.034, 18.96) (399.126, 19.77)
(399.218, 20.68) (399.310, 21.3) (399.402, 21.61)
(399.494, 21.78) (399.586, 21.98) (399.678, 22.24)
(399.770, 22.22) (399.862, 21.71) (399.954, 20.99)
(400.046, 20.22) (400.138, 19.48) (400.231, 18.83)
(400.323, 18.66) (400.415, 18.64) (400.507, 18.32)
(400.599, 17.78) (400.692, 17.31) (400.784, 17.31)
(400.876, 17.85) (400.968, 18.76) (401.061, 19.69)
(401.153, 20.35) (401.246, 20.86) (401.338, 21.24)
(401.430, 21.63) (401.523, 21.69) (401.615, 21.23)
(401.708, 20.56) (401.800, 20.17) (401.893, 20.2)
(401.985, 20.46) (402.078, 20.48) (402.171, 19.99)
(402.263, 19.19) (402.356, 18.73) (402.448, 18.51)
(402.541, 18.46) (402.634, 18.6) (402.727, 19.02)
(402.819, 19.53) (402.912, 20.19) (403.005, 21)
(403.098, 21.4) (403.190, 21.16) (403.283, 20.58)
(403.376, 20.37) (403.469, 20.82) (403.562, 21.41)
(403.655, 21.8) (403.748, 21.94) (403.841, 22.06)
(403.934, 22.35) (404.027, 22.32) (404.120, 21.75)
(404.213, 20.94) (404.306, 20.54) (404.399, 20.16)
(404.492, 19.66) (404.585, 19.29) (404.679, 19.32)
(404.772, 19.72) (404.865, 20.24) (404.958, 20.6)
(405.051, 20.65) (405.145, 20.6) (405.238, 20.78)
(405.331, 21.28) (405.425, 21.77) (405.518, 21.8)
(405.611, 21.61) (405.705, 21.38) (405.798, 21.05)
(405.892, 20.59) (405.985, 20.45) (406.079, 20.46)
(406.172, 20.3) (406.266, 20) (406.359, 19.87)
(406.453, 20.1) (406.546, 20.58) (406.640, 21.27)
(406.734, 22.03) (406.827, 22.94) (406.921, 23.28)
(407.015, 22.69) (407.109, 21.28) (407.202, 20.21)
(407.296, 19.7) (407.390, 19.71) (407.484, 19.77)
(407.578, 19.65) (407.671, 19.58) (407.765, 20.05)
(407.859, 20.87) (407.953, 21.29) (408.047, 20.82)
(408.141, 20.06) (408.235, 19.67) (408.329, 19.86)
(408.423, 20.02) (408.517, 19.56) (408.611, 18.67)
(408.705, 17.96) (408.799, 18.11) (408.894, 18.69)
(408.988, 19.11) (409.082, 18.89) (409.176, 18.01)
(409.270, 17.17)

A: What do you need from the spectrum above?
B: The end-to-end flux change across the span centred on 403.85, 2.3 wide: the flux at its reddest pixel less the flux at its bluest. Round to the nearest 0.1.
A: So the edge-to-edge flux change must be 1.6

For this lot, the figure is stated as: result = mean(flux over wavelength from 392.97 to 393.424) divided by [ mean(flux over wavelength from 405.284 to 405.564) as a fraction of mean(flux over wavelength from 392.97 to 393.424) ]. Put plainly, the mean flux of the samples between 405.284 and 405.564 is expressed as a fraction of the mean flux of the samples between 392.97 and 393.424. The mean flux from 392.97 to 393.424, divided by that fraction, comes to 11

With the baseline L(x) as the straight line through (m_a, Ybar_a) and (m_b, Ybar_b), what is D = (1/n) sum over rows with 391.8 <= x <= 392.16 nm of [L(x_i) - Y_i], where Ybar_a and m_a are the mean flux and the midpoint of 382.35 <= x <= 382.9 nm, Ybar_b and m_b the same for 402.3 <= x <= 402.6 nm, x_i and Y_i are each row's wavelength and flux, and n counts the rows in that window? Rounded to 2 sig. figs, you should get -1.2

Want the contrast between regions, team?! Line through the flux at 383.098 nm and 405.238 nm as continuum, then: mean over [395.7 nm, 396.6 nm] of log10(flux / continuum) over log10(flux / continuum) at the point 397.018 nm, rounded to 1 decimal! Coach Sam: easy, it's 1.0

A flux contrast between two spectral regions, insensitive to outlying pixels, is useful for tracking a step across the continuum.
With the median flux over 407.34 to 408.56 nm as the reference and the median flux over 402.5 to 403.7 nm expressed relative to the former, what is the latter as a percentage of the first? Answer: 104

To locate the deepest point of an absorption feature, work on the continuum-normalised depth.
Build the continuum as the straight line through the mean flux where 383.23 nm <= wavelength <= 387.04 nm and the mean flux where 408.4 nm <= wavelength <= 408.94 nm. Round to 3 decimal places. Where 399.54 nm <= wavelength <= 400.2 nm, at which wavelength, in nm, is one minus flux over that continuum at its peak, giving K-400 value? 400.138 nm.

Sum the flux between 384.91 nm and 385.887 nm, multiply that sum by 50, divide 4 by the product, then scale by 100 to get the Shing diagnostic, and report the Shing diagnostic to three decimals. 0.034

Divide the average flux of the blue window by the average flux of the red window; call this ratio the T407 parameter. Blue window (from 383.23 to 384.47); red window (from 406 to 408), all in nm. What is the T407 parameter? 0.76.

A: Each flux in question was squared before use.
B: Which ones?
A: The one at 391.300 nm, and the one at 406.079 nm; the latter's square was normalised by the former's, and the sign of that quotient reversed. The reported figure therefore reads -1.02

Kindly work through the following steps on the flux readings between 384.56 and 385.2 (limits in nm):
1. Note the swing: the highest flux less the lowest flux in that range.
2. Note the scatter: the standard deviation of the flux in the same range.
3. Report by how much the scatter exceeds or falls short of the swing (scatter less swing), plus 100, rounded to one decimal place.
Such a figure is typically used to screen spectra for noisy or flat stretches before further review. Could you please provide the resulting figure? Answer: 98.2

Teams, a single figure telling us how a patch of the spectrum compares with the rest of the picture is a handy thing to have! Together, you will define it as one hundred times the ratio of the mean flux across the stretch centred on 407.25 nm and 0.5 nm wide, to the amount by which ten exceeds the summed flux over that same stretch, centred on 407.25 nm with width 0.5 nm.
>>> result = -18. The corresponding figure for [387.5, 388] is -18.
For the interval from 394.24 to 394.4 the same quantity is -67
